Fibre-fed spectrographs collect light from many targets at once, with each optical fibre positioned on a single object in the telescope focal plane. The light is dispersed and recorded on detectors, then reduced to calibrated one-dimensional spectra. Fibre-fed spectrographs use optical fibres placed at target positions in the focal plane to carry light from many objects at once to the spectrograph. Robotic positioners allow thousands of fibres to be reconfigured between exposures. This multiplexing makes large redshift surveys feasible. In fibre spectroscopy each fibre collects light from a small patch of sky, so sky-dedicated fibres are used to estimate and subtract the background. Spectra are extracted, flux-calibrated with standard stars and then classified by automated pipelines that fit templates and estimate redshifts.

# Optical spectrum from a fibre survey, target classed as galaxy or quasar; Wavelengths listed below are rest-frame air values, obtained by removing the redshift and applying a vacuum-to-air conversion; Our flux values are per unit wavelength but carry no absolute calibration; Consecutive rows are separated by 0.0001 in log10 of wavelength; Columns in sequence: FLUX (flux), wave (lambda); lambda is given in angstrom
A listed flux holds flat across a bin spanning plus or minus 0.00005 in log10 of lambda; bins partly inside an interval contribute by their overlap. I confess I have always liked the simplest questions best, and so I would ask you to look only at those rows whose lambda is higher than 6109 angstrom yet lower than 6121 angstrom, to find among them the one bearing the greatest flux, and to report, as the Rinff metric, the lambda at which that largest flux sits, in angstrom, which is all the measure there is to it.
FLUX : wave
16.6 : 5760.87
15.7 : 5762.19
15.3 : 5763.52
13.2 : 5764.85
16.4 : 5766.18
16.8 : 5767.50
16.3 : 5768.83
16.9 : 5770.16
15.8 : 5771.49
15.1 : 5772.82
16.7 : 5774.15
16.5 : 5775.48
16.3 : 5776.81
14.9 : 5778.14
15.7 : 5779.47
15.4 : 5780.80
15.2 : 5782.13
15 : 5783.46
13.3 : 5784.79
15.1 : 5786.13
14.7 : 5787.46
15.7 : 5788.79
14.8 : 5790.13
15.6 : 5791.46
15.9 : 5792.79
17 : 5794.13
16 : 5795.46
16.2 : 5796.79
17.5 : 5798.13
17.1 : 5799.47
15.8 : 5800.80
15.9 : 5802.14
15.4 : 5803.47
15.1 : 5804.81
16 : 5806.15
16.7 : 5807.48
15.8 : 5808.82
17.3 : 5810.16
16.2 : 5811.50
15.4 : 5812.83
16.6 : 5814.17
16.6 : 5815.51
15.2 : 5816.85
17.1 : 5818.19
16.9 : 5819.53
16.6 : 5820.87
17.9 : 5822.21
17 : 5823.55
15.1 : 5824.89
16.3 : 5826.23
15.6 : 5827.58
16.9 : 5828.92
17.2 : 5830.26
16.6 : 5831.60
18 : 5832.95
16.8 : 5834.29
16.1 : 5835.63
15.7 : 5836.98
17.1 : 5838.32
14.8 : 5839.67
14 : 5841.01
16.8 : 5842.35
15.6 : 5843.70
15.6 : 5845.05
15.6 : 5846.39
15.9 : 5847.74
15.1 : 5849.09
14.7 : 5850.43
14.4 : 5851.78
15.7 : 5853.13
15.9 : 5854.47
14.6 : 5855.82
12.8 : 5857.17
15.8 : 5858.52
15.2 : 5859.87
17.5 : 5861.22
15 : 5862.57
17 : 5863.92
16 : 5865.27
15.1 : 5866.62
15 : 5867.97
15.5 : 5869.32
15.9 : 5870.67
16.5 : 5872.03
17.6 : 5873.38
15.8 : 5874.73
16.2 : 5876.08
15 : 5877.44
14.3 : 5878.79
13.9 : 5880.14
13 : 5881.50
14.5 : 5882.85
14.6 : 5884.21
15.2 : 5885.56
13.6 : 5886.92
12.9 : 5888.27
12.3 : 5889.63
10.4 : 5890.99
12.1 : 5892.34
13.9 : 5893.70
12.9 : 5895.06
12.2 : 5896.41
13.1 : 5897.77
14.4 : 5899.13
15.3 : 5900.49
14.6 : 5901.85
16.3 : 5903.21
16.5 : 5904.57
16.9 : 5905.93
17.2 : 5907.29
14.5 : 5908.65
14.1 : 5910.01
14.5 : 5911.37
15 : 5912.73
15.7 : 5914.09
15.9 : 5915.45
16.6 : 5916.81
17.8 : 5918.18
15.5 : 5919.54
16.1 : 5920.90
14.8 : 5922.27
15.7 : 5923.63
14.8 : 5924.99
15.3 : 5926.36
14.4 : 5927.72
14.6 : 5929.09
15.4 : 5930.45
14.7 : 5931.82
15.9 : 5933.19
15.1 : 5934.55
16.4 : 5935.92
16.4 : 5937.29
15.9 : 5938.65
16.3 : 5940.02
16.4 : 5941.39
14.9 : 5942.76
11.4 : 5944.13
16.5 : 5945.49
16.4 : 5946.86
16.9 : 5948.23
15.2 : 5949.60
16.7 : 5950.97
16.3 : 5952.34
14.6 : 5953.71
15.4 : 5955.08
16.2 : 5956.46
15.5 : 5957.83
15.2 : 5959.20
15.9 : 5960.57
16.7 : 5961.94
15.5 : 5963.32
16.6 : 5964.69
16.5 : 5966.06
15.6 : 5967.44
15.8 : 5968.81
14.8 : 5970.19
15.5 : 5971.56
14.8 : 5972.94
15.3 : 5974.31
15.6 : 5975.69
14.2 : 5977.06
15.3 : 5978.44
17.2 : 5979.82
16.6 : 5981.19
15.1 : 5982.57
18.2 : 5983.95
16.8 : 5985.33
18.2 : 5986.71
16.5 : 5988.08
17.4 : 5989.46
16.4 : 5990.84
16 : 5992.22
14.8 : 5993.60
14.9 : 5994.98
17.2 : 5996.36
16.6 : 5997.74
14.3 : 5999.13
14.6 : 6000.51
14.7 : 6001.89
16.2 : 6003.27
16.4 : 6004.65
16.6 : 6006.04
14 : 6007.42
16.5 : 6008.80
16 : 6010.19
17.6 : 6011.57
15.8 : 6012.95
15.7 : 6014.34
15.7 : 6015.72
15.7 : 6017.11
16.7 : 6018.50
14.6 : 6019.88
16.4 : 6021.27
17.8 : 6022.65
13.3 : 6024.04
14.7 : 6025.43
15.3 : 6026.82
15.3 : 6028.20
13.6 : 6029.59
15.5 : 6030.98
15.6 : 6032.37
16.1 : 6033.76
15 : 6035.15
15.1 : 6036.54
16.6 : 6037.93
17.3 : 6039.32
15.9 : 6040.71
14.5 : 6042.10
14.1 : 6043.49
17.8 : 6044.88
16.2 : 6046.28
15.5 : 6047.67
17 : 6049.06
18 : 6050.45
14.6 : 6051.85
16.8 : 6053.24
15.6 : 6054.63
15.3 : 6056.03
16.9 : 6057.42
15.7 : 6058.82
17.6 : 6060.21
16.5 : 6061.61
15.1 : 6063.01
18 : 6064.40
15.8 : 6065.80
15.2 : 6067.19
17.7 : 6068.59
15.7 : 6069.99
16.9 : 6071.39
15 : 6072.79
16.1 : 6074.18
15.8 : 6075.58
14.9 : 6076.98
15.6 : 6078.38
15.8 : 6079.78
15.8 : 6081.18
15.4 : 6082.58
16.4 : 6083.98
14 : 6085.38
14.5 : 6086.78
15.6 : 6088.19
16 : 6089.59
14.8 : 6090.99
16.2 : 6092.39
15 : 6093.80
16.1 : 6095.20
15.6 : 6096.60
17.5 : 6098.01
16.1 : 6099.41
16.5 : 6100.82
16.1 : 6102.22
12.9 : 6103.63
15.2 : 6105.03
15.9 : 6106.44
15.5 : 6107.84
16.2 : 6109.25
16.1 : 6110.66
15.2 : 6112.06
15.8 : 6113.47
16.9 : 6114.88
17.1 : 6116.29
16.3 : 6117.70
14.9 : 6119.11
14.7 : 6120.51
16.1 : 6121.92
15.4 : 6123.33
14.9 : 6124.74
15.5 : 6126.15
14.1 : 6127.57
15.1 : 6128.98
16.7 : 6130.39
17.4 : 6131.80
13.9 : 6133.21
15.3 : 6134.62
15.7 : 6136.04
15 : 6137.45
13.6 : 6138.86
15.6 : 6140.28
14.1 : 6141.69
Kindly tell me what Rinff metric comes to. 6116.29 angstrom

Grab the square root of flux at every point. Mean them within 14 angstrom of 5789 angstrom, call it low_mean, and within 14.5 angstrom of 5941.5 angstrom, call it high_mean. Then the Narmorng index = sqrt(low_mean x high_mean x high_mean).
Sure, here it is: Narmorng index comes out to 7.83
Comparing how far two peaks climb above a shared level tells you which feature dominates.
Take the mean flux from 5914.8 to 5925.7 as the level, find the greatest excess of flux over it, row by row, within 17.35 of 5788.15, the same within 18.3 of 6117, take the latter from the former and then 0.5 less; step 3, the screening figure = -0.40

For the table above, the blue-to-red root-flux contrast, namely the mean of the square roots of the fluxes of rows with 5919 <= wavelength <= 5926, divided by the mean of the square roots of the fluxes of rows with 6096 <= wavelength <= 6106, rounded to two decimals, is 0.99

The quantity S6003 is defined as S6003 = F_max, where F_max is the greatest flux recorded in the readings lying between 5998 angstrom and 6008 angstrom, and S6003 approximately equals 16.6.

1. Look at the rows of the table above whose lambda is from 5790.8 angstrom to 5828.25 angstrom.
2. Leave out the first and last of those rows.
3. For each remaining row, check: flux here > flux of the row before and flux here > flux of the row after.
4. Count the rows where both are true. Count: 8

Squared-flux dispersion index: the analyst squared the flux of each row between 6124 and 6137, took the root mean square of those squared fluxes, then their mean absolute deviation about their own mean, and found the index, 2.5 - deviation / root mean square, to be 2.39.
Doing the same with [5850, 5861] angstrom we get 2.40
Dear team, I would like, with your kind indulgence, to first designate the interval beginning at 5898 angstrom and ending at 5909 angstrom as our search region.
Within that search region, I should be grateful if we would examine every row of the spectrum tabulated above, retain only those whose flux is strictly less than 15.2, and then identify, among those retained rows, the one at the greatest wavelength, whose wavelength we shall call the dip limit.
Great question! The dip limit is 5908.65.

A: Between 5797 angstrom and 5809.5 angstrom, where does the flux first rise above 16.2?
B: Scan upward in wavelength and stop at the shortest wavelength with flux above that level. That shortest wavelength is 5798.13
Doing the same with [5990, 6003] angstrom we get 5990.84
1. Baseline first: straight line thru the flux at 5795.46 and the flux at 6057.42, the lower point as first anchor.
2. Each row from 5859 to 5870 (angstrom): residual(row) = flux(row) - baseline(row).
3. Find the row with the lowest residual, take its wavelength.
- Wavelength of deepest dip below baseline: 5867.97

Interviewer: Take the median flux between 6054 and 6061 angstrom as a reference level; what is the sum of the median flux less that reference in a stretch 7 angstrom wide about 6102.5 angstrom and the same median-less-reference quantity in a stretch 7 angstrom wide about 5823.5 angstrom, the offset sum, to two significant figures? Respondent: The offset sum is 1.3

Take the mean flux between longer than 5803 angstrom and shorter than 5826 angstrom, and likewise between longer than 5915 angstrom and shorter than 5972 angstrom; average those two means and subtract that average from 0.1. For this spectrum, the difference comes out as -15.9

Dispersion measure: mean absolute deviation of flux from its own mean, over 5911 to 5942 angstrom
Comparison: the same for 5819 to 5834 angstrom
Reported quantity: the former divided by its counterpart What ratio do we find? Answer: 1.1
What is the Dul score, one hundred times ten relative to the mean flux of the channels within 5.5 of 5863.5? 63.2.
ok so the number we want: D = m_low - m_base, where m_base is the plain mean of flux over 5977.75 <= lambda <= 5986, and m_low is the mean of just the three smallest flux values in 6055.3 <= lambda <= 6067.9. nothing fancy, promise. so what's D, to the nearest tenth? -1.3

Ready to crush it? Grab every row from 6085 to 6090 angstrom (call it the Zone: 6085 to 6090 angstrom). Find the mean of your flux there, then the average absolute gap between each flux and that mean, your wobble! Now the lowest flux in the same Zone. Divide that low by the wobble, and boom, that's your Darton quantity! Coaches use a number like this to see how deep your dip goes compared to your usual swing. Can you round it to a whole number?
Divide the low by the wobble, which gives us 18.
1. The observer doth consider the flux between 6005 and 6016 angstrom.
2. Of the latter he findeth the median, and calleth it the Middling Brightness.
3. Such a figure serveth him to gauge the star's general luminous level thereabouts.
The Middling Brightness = 15.9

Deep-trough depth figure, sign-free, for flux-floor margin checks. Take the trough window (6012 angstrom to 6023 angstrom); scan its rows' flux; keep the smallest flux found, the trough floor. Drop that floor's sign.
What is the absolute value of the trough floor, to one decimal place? 14.6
